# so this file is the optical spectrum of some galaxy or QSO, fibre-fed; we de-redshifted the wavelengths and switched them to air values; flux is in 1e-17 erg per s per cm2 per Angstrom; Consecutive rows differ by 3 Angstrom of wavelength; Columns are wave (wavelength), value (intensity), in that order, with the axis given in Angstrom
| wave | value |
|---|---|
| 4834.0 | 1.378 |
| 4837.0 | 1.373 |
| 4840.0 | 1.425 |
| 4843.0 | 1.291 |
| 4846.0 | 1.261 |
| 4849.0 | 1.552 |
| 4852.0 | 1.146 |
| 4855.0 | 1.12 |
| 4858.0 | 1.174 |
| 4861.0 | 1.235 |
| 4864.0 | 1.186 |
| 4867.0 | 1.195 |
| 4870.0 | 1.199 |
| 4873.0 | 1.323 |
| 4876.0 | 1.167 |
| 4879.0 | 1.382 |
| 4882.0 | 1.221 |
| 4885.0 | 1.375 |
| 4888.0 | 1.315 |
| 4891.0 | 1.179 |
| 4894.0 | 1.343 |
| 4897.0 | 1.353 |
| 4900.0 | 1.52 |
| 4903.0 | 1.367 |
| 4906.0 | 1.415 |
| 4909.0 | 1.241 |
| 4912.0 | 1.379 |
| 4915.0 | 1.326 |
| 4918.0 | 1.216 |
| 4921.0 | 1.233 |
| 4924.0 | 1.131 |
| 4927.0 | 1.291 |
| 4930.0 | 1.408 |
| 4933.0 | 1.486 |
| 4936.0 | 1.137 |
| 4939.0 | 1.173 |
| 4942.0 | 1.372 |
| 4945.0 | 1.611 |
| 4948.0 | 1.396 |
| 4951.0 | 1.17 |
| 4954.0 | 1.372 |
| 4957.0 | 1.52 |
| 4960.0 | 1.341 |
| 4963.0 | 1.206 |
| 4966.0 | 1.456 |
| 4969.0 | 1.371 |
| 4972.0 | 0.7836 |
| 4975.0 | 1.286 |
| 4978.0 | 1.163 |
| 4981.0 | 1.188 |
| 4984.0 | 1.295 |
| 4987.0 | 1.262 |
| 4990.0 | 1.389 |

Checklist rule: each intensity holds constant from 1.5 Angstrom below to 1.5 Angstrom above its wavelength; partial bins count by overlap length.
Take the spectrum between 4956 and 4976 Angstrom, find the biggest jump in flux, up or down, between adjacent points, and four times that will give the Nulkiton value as 2.3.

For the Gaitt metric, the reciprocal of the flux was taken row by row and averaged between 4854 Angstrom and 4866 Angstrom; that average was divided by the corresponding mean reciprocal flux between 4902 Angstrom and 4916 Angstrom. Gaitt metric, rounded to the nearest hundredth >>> 1.14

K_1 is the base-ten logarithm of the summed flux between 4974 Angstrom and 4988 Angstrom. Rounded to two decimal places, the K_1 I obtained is 0.79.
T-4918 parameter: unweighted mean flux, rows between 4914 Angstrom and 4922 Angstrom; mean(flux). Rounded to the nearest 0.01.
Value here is 1.26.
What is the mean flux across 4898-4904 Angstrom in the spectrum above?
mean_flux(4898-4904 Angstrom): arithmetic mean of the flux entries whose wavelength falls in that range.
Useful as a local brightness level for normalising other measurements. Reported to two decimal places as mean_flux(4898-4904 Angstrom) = 1.44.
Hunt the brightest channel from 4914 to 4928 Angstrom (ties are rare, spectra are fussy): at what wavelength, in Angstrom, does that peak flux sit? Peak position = 4915.0 Angstrom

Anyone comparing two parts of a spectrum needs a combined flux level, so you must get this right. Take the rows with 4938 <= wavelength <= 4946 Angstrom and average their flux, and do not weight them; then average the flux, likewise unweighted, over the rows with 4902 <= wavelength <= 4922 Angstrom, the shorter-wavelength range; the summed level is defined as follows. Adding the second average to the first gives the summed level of 2.70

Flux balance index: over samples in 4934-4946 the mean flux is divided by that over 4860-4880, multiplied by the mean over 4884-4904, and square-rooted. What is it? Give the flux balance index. 1.20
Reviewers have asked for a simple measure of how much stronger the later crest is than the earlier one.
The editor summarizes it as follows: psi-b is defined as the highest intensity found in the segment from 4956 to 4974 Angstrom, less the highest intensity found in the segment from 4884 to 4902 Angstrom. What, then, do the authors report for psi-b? 0.0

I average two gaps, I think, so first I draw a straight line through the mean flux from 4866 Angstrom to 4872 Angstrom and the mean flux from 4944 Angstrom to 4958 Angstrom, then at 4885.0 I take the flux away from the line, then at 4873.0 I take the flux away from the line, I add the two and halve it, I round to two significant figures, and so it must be -0.12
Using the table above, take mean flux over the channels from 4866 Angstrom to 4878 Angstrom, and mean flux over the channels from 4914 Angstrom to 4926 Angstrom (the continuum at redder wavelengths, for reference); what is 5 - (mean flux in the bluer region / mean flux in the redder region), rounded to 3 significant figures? 4.00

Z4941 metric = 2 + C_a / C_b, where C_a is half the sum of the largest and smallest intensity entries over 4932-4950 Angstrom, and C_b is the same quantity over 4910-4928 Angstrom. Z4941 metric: 3.09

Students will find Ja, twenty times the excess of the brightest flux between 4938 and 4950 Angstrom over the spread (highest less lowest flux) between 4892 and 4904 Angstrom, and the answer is 29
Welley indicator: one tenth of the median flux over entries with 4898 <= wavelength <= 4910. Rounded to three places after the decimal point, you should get 0.139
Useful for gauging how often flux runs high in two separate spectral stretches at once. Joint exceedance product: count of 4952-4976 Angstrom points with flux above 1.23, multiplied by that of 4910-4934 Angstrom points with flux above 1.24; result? 30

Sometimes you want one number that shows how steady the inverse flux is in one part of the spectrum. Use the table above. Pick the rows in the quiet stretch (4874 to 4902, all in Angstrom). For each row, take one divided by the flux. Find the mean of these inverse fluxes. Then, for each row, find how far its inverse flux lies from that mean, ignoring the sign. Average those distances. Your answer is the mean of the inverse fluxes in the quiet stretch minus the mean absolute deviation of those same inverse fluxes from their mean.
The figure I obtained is 0.71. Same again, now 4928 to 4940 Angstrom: 0.69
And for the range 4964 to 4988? 0.73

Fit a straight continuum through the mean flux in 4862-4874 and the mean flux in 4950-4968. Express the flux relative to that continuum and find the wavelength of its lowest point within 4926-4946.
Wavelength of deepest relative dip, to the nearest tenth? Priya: 4936.0 Angstrom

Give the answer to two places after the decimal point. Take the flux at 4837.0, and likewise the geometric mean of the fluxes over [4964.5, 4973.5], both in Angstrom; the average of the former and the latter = 1.27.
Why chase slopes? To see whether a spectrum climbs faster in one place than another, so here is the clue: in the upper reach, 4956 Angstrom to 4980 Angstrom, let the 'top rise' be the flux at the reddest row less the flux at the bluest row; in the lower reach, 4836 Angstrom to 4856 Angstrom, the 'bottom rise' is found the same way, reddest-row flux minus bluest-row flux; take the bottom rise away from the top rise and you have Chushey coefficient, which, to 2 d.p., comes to -0.10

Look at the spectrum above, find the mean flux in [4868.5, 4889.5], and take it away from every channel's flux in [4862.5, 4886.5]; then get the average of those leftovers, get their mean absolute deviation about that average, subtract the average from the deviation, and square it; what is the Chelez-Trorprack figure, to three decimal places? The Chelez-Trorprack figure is 0.011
